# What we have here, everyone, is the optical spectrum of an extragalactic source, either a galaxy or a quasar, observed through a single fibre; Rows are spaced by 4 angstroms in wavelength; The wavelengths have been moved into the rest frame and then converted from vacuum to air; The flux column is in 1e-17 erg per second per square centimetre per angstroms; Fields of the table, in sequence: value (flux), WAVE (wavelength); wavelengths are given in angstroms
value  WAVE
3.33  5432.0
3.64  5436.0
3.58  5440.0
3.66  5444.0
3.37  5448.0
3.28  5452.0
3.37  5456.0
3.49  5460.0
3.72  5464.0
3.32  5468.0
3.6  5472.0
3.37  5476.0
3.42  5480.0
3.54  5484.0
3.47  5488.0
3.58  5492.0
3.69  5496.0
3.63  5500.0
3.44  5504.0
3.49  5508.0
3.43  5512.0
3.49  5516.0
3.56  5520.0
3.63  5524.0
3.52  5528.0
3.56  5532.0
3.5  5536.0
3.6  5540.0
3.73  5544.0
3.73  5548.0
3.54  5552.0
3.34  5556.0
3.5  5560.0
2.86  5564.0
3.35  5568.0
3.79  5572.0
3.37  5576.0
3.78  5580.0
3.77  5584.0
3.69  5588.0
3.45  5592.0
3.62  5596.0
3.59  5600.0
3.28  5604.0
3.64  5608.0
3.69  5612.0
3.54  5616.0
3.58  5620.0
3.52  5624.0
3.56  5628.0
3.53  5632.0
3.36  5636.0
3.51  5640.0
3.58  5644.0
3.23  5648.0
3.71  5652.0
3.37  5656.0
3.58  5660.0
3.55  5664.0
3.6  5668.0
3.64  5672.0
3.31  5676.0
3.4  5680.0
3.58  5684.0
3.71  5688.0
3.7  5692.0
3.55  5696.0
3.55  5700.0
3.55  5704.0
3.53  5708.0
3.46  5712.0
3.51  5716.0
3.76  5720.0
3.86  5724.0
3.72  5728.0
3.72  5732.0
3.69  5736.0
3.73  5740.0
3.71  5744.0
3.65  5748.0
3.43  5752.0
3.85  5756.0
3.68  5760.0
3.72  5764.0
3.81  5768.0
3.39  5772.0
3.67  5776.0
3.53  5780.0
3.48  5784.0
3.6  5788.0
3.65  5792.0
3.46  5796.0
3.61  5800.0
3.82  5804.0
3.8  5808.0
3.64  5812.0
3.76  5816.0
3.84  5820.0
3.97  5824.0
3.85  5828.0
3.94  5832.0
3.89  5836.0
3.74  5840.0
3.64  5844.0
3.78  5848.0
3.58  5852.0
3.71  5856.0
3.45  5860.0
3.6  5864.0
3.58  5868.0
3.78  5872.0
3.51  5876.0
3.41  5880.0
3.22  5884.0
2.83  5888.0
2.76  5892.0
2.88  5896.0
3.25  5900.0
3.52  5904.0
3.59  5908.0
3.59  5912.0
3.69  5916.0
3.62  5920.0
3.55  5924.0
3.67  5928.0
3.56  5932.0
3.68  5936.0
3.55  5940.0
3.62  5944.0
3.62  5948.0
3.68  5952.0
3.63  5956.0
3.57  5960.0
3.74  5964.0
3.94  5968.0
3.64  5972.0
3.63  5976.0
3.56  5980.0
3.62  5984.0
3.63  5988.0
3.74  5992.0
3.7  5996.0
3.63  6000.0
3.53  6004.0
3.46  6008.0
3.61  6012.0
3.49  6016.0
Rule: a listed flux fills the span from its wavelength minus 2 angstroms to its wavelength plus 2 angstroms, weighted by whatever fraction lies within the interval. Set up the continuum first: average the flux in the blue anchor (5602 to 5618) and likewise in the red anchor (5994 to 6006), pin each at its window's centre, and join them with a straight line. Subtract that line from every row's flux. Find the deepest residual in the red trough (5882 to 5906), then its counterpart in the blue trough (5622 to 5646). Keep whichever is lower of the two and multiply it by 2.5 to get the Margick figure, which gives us -2.1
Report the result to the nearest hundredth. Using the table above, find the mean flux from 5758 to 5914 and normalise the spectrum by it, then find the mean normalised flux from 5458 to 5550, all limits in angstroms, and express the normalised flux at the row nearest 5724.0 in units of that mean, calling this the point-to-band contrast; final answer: 1.09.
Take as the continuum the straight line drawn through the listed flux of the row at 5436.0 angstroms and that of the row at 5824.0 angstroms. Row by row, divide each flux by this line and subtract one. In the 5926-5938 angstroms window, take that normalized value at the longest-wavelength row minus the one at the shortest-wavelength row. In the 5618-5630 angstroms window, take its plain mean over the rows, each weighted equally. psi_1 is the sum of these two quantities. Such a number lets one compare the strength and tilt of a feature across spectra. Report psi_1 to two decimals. -0.06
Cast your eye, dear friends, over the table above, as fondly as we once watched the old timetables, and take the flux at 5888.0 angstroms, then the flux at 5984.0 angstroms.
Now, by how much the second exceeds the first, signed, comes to 0.79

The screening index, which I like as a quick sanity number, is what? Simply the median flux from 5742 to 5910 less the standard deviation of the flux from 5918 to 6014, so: 3.55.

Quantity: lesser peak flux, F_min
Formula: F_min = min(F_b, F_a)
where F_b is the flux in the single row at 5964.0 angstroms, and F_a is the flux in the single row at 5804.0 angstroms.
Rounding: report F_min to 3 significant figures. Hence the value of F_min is 3.74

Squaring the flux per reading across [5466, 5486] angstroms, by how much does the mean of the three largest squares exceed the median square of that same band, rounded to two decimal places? 0.70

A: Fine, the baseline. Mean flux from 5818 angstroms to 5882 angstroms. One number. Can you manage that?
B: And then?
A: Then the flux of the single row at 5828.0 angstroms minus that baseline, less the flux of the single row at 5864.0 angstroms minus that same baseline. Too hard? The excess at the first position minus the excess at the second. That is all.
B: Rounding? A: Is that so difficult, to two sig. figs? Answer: 0.25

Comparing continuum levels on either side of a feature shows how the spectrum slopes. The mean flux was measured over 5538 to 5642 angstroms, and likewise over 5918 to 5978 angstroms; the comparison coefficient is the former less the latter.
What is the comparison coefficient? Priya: -0.11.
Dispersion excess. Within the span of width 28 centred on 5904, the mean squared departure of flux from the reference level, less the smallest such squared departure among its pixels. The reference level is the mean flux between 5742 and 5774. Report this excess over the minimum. 0.226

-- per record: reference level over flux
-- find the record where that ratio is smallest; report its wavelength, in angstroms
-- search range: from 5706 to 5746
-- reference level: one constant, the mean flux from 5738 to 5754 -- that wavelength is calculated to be 5724.0 angstroms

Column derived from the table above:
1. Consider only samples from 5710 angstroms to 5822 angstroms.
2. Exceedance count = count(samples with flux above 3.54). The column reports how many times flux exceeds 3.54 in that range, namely 21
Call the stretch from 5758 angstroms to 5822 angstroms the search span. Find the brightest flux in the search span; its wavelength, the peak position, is 5820.0 angstroms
